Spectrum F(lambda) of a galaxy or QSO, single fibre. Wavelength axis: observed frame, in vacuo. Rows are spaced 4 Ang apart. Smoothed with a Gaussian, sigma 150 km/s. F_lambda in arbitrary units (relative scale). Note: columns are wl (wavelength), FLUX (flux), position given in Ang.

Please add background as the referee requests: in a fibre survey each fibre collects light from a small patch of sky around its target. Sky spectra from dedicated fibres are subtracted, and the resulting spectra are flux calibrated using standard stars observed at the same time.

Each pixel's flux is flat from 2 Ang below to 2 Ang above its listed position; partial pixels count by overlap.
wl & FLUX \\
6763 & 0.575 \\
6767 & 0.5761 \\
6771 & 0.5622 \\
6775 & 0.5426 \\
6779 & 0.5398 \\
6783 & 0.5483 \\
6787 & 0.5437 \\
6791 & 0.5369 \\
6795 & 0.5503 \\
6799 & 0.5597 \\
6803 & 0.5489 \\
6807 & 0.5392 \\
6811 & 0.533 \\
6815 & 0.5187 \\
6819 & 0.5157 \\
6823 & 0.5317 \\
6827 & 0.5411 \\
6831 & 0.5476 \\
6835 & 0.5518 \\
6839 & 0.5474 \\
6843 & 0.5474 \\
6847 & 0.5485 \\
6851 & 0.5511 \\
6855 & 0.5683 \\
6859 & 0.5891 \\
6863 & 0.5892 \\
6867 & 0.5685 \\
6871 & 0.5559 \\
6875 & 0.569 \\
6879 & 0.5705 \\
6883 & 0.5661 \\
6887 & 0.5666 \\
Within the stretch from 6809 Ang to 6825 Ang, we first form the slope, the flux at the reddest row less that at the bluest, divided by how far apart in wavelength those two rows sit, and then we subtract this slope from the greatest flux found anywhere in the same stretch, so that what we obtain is 0.533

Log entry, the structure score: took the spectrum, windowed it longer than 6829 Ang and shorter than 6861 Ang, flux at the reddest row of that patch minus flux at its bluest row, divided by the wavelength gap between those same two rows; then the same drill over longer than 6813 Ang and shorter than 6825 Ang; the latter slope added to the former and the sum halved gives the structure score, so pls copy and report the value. 0.0016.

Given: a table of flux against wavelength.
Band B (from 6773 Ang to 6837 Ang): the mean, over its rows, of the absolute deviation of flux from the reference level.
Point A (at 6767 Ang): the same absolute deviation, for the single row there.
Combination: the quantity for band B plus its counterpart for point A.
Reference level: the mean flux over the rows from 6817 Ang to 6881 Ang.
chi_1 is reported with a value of 0.036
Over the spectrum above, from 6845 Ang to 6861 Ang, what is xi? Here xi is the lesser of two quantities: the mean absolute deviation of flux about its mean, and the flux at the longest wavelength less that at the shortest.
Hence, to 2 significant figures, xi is 0.014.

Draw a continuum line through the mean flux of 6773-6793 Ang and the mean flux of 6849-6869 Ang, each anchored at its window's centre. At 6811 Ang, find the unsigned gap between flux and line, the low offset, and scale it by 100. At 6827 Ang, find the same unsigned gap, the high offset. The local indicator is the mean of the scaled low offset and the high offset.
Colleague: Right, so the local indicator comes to 1.0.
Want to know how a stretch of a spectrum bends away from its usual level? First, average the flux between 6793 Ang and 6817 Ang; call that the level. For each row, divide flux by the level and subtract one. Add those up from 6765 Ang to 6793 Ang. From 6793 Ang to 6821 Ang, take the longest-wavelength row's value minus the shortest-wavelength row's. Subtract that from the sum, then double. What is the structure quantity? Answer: 0.34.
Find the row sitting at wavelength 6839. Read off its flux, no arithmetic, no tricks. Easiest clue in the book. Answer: 0.5474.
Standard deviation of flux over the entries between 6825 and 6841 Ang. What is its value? 0.004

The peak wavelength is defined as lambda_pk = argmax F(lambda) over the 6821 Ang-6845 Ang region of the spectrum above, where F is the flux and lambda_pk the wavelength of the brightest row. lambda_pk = 6835 Ang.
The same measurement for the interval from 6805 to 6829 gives 6827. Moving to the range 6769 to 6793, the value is 6771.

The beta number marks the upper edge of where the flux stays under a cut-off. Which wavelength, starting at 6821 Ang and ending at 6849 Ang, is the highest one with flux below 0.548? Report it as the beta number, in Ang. 6843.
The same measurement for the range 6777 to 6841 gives 6839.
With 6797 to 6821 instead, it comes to 6819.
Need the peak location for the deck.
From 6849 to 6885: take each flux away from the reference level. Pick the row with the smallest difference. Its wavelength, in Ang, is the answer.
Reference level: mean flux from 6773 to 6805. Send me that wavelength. 6863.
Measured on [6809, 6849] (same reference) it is 6835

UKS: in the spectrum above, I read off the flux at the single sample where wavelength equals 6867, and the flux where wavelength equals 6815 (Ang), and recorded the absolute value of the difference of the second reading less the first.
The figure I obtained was 0.050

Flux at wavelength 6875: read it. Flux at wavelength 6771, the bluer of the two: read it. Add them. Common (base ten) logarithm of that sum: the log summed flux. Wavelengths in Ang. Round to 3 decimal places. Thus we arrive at 0.054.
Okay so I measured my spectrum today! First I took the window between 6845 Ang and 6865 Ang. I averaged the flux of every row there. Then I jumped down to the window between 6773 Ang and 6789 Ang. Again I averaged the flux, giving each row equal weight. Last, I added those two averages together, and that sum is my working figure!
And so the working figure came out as 1.11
